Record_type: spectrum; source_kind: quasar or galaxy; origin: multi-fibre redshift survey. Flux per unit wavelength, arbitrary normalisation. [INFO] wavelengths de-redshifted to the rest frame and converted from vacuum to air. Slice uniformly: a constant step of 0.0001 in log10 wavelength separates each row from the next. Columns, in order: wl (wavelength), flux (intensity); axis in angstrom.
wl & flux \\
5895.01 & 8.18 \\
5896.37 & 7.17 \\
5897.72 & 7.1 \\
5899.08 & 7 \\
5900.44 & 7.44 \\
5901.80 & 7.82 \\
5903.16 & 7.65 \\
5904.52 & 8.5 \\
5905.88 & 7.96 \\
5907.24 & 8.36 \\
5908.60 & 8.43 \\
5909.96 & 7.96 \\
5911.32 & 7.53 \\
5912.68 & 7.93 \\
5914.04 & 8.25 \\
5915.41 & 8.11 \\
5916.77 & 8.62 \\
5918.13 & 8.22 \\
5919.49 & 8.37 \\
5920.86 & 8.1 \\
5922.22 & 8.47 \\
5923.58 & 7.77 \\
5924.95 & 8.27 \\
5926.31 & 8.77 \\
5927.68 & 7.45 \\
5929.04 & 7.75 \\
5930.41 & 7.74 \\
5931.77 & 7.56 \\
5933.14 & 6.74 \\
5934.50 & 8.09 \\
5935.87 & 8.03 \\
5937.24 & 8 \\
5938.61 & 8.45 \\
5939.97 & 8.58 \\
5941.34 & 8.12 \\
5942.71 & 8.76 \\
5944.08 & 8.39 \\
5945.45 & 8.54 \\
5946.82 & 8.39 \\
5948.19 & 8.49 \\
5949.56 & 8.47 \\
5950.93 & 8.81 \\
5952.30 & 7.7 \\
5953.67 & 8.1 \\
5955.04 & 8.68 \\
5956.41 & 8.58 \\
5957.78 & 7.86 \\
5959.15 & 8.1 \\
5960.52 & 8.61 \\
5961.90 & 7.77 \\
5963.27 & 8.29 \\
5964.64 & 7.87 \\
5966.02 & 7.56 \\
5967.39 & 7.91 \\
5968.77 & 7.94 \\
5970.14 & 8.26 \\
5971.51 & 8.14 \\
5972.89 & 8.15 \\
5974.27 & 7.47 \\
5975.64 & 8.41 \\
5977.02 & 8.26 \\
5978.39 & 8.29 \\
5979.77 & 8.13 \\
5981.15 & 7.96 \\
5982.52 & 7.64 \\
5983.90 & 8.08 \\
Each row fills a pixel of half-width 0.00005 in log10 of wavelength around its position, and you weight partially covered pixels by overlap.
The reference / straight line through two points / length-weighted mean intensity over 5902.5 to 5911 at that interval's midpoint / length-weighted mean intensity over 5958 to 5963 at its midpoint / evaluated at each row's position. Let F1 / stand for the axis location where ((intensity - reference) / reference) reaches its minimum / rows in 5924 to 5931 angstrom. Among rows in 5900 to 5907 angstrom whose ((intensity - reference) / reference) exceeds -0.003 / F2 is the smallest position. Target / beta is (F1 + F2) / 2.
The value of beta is 5916.1 angstrom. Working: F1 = 5927.68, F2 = 5904.52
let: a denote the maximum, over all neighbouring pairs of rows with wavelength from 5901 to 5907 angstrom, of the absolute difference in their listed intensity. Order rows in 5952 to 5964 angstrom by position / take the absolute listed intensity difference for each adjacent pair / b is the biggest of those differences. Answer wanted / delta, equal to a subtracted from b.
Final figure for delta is 0.0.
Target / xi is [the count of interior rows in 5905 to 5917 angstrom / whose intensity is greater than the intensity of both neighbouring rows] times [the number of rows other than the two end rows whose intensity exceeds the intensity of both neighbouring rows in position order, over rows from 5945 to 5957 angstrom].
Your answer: 6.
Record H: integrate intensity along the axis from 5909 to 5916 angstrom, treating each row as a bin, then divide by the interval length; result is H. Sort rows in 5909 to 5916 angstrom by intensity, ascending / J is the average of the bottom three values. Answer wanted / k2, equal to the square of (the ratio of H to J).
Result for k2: 1.04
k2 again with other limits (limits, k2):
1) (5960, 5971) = 1.08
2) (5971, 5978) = 1.04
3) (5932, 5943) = 1.12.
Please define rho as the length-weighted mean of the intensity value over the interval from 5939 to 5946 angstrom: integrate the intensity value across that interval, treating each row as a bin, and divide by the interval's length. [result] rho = 8.5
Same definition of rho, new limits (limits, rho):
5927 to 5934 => 7.5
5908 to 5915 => 8.0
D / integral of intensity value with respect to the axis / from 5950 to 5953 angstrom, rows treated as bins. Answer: 24.8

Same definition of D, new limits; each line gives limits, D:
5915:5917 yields 16.7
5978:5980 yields 16.4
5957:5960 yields 24.1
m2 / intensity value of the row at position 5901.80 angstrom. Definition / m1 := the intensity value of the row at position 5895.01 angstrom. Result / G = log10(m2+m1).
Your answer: 1.20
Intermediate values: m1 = 8.18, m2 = 7.82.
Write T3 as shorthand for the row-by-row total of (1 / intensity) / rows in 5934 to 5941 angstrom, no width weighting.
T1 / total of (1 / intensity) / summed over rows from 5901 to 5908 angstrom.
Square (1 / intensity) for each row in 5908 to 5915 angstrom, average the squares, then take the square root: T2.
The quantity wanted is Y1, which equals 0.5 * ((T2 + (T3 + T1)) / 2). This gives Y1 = 0.339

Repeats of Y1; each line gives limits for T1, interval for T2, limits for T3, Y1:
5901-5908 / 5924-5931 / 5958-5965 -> 0.341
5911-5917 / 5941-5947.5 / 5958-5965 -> 0.339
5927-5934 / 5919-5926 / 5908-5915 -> 0.355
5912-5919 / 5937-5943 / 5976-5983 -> 0.337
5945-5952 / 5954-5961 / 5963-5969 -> 0.334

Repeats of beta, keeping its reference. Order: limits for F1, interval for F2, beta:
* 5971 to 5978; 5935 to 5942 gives 5956.4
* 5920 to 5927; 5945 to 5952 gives 5934.5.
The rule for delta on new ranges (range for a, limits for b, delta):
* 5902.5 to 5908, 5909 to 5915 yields -0.4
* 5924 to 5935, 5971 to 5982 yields -0.4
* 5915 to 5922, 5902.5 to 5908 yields 0.3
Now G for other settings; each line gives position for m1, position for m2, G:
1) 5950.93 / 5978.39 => 1.23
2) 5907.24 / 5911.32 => 1.20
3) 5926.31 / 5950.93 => 1.25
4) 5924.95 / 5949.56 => 1.22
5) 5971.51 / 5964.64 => 1.20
